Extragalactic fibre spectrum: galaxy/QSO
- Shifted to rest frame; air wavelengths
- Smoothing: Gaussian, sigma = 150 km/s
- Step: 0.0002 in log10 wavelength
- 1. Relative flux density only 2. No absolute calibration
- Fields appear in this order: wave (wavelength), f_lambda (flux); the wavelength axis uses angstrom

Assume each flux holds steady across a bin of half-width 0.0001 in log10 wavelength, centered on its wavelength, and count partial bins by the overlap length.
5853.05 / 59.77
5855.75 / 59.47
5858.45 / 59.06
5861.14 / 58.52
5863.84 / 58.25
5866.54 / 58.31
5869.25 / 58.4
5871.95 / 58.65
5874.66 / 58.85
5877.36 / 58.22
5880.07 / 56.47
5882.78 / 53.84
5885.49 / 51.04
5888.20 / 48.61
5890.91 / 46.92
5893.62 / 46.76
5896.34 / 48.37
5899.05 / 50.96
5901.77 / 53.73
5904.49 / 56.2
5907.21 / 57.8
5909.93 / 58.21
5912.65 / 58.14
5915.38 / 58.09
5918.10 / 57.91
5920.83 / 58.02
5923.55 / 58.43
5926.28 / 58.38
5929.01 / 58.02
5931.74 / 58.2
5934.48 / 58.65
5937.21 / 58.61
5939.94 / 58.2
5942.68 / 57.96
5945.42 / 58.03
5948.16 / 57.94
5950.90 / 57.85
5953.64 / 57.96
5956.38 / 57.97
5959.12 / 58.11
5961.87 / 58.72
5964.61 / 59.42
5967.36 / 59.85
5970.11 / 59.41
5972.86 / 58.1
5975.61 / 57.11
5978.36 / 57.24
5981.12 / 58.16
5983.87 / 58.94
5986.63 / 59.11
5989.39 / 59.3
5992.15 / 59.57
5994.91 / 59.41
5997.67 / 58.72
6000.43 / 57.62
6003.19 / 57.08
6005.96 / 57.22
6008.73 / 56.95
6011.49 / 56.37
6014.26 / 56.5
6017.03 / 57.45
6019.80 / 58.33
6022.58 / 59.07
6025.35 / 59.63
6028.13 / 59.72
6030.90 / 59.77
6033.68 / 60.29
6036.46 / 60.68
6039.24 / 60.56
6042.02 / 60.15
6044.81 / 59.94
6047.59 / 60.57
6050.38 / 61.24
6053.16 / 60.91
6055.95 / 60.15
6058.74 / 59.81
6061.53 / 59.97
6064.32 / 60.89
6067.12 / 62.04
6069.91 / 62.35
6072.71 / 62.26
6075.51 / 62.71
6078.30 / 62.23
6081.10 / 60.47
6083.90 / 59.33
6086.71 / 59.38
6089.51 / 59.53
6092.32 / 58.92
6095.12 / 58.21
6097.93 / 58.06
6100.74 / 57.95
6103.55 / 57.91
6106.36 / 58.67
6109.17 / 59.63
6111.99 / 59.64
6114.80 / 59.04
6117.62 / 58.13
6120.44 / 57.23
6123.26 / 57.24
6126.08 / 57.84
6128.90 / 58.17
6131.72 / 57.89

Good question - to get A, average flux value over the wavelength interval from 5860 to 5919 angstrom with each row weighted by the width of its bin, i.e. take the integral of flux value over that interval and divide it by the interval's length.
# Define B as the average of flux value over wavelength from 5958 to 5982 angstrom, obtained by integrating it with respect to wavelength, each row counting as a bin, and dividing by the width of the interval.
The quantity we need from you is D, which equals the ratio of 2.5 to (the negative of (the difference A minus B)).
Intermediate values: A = 55.1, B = 58.5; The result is 0.7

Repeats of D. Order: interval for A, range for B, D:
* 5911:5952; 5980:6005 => 5.2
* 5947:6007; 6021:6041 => 1.6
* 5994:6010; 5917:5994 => 4.1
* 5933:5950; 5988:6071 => 2.1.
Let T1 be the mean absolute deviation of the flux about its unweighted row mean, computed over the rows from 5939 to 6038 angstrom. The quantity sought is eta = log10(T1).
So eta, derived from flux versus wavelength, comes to -0.04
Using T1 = 0.9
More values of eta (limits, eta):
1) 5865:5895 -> 0.64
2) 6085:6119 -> -0.22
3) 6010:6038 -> 0.11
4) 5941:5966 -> -0.42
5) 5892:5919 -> 0.57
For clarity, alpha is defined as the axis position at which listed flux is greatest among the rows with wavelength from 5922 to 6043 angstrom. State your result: 6036.46 angstrom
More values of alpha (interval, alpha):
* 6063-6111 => 6075.51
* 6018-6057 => 6050.38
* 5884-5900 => 5885.49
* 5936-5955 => 5937.21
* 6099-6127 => 6111.99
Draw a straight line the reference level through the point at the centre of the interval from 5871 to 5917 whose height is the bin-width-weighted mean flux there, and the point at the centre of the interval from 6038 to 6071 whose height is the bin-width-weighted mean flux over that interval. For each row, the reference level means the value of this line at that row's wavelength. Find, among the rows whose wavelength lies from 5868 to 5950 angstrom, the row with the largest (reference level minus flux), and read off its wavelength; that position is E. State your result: 5893.62 angstrom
